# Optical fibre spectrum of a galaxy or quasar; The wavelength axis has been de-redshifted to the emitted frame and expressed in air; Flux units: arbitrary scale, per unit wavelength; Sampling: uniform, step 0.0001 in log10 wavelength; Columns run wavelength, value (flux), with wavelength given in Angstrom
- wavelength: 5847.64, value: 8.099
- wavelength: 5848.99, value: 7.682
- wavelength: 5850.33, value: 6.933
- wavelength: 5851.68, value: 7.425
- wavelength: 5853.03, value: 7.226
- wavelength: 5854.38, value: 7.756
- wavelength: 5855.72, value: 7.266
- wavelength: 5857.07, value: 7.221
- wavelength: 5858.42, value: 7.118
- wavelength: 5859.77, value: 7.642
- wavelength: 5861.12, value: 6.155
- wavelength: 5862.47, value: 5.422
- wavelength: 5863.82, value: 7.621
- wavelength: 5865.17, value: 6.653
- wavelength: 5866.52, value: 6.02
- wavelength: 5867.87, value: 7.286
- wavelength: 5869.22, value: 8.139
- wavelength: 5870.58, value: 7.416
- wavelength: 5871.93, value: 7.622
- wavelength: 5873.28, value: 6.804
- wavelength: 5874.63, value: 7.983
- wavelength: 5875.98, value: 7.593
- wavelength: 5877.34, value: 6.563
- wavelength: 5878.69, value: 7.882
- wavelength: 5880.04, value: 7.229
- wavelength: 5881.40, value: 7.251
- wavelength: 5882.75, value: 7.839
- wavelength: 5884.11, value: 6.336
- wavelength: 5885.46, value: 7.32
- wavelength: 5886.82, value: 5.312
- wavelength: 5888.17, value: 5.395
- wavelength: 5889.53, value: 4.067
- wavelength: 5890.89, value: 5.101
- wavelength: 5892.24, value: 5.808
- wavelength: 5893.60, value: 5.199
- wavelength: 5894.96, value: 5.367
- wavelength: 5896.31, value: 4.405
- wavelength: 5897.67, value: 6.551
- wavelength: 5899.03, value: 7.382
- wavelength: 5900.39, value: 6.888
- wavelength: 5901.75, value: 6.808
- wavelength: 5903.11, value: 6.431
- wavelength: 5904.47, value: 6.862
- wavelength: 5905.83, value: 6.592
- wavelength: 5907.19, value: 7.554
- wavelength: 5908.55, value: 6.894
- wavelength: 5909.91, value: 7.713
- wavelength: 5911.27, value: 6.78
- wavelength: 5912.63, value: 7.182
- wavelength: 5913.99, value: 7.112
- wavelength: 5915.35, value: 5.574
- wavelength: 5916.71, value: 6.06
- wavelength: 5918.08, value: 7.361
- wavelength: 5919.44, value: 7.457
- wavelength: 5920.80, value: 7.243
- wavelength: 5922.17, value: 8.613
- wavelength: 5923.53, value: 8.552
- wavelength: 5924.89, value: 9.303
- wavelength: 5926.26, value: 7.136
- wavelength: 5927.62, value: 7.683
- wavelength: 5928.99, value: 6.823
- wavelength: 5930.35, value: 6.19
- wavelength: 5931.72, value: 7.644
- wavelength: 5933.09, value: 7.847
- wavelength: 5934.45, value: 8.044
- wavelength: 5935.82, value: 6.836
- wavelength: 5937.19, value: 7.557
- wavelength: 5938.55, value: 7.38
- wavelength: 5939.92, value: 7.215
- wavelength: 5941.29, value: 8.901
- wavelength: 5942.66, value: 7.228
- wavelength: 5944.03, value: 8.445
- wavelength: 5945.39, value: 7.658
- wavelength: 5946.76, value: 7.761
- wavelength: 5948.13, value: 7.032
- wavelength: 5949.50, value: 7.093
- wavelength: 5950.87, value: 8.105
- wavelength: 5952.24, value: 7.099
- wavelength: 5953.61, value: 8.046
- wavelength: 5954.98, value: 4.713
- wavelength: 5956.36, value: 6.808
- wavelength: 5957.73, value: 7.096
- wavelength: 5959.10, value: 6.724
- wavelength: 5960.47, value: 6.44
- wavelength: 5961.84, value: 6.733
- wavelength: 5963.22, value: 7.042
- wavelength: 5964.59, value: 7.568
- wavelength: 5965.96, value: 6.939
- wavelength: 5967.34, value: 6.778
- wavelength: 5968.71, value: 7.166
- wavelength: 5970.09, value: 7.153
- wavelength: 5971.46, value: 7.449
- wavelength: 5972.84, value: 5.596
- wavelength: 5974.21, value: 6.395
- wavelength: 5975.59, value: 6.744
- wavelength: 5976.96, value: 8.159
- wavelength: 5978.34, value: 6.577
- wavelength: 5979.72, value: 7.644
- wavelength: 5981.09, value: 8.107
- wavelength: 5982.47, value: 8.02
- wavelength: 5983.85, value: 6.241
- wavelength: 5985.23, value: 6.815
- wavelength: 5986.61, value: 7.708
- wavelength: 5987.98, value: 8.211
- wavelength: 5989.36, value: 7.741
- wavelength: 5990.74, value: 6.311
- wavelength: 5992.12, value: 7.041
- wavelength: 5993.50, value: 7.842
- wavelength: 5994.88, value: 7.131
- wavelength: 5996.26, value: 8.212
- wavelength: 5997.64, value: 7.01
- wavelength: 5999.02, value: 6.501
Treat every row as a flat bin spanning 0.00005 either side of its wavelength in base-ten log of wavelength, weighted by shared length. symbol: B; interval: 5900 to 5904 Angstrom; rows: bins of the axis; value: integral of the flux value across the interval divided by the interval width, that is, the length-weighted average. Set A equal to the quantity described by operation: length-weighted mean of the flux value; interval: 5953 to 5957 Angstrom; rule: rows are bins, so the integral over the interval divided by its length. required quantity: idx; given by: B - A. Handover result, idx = 0.2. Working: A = 6.48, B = 6.7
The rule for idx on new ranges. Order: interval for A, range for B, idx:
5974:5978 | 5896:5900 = -0.8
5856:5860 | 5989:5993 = -0.3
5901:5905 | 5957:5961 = 0.1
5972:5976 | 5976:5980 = 1.1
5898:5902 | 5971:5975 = -0.6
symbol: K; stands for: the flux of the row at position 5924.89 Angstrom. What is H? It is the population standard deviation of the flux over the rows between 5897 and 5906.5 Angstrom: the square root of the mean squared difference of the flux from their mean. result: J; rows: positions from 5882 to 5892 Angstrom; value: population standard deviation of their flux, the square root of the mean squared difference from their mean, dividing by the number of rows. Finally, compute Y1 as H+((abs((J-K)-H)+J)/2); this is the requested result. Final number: 5.1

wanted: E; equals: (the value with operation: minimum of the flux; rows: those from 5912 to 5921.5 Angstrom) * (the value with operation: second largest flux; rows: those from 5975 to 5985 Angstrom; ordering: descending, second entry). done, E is 45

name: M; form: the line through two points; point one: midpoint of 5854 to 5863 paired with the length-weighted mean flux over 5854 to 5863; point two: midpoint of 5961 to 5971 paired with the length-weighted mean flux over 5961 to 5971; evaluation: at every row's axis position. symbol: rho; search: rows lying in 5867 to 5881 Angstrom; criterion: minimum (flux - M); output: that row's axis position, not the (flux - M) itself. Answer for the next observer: 5877.34 Angstrom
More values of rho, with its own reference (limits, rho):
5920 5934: 5930.35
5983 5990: 5983.85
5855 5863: 5862.47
